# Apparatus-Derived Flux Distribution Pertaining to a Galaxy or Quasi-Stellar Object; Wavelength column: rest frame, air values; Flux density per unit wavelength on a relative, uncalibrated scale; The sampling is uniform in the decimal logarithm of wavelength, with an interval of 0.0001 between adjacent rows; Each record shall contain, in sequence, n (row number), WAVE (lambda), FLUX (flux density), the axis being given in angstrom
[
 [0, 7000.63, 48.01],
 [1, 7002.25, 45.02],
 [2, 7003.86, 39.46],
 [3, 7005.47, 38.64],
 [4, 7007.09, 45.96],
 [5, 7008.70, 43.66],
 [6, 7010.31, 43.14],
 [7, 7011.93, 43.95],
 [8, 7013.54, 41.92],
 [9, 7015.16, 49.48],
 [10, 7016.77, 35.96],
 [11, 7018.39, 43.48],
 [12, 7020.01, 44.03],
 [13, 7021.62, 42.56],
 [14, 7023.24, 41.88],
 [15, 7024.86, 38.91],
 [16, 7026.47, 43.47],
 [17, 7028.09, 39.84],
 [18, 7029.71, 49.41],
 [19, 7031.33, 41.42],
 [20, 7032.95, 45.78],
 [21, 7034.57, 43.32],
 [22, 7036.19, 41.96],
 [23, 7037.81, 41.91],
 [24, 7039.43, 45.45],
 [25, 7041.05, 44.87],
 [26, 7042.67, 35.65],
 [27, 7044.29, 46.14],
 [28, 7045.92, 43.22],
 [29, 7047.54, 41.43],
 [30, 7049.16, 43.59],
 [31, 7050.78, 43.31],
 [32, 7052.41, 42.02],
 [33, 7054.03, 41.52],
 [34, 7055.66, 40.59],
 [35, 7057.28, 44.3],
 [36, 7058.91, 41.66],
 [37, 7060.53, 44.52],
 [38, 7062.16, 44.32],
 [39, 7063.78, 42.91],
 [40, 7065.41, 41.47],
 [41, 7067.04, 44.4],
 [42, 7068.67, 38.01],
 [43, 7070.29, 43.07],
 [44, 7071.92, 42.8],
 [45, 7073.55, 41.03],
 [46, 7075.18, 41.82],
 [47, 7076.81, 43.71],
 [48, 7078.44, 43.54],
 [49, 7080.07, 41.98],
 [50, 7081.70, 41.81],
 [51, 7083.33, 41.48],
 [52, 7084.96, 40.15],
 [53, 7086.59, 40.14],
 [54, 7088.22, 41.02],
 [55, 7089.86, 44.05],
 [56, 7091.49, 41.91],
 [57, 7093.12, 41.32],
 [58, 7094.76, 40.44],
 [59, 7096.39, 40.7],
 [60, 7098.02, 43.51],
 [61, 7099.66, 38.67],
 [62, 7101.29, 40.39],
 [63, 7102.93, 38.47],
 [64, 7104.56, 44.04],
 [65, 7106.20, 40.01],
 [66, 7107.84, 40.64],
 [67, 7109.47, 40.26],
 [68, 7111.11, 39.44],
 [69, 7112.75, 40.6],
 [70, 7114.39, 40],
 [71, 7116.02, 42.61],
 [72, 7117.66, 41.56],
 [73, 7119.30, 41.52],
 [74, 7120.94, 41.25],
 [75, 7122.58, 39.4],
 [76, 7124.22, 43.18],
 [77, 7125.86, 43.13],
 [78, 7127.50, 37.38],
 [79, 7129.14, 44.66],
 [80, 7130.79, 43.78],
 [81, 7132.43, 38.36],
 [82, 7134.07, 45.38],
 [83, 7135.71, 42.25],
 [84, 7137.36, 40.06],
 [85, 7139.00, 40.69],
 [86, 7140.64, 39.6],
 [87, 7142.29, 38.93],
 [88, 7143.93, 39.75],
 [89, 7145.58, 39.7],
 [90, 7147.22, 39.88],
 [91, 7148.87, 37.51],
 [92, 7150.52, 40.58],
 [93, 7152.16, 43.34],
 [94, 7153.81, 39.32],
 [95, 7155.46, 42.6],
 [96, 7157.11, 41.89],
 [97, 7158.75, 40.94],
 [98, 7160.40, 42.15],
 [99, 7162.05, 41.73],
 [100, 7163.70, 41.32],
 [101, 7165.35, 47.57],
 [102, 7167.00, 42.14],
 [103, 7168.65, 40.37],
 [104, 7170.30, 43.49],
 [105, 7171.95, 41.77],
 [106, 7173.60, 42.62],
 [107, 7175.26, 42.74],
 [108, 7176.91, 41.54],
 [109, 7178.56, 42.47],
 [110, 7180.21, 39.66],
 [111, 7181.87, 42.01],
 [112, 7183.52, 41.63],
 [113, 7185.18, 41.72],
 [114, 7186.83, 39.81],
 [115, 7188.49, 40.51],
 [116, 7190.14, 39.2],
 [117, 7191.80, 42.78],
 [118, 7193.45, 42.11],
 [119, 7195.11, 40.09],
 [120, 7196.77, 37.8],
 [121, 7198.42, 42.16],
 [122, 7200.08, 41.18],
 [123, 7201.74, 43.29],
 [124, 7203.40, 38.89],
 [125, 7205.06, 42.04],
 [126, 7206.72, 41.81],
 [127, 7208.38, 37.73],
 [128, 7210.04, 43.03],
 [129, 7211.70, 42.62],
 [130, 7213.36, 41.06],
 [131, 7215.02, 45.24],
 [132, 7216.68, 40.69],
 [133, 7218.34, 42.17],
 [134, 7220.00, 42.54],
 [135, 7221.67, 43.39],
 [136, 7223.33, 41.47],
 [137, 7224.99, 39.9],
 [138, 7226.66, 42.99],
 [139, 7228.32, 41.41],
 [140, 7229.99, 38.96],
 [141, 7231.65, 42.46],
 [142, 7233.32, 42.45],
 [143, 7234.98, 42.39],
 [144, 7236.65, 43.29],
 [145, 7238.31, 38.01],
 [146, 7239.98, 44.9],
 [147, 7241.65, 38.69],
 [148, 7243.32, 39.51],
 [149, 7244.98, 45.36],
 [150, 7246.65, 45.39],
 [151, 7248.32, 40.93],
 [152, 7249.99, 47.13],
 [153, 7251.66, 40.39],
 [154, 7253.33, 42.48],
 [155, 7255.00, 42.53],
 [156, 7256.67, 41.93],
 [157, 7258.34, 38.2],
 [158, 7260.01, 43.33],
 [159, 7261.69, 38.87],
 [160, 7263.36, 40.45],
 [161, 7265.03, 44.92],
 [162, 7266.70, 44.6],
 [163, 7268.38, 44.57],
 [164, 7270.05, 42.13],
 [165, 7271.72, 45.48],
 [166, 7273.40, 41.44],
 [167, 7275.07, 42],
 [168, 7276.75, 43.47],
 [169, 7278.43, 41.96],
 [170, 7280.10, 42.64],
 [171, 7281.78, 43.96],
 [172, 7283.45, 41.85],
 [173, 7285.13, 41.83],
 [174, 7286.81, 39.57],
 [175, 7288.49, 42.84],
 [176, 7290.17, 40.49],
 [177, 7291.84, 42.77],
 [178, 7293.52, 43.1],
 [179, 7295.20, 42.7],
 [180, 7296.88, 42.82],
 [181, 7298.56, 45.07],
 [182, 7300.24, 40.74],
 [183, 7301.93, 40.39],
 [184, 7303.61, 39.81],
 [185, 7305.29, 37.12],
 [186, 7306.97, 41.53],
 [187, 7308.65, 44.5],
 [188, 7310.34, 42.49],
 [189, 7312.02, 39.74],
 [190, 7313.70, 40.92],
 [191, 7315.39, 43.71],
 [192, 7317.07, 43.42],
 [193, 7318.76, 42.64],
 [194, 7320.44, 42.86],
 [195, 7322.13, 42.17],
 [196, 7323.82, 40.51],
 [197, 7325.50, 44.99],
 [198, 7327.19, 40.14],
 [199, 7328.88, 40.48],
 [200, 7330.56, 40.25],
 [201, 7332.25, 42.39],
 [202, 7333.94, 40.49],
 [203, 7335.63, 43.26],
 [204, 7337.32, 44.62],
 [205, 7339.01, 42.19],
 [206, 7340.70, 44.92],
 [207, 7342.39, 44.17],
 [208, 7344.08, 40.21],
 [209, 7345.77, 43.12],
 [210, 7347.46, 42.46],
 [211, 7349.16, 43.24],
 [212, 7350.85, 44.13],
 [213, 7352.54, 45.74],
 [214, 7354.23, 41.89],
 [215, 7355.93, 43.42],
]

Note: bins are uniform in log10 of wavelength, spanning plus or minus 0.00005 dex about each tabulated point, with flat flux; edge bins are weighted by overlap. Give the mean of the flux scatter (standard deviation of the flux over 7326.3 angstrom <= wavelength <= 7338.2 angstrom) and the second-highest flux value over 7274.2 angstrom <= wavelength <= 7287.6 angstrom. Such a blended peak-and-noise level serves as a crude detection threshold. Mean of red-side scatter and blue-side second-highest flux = 22.6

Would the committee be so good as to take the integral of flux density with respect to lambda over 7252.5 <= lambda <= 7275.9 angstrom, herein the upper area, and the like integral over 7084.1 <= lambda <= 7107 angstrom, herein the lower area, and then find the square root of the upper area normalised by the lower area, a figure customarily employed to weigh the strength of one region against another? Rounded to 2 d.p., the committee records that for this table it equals 1.03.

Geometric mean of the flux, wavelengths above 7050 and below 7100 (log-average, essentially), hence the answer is 42.0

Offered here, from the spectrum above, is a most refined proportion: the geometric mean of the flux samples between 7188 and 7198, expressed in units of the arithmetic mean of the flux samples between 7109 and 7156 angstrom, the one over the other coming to 0.987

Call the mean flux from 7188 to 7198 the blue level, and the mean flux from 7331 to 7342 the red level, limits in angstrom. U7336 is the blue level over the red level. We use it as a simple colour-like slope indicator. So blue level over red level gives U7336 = 0.94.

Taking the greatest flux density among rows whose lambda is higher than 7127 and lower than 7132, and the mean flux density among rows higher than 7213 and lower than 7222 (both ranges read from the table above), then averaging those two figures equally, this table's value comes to 43.6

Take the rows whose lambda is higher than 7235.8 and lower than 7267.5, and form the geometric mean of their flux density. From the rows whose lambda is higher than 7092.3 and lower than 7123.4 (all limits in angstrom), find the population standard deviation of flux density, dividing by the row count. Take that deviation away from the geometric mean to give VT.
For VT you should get 40.6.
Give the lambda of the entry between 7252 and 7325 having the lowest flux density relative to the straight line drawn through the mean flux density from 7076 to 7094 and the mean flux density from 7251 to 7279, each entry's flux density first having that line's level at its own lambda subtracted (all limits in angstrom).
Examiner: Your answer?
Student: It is 7305.29 angstrom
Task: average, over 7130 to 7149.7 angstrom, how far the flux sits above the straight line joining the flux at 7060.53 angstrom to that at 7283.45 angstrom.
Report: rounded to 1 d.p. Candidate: -3.1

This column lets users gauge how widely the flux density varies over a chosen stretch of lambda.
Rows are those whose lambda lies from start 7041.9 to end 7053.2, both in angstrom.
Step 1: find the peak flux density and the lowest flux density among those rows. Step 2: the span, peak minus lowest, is 10.5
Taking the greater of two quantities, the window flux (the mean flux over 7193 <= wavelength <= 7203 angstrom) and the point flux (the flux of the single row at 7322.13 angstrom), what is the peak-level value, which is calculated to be 42.2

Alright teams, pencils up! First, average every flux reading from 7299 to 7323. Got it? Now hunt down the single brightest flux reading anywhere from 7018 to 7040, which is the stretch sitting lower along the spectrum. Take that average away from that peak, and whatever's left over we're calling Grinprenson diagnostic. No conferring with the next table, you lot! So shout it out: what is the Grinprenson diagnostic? 8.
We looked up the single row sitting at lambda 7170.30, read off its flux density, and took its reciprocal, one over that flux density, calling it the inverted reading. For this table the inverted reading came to 0.0230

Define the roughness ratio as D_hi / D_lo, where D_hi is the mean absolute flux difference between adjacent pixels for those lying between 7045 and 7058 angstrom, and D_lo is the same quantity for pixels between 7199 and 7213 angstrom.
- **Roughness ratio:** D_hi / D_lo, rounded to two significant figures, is 0.54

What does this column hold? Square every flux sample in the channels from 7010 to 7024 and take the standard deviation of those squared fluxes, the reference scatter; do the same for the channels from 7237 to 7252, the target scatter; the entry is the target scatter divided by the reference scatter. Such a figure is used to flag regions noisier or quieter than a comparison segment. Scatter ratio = 0.98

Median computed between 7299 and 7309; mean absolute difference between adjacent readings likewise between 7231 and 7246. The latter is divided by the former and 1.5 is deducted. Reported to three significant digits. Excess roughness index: -1.42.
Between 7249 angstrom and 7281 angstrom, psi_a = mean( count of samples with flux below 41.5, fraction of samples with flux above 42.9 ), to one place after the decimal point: 2.7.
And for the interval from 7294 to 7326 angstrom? 3.6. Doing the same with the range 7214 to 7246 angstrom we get 4.2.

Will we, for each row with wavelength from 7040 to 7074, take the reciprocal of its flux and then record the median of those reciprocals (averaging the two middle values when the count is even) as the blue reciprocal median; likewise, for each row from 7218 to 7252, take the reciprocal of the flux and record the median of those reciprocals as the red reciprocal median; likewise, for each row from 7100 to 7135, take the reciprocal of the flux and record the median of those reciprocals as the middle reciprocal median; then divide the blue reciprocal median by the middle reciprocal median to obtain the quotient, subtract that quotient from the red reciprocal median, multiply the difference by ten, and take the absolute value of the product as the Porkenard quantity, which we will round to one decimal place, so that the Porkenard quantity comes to 9.2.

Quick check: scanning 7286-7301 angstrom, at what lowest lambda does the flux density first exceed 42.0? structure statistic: 7288.49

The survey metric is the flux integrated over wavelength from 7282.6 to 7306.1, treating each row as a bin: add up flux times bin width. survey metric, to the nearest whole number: 976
